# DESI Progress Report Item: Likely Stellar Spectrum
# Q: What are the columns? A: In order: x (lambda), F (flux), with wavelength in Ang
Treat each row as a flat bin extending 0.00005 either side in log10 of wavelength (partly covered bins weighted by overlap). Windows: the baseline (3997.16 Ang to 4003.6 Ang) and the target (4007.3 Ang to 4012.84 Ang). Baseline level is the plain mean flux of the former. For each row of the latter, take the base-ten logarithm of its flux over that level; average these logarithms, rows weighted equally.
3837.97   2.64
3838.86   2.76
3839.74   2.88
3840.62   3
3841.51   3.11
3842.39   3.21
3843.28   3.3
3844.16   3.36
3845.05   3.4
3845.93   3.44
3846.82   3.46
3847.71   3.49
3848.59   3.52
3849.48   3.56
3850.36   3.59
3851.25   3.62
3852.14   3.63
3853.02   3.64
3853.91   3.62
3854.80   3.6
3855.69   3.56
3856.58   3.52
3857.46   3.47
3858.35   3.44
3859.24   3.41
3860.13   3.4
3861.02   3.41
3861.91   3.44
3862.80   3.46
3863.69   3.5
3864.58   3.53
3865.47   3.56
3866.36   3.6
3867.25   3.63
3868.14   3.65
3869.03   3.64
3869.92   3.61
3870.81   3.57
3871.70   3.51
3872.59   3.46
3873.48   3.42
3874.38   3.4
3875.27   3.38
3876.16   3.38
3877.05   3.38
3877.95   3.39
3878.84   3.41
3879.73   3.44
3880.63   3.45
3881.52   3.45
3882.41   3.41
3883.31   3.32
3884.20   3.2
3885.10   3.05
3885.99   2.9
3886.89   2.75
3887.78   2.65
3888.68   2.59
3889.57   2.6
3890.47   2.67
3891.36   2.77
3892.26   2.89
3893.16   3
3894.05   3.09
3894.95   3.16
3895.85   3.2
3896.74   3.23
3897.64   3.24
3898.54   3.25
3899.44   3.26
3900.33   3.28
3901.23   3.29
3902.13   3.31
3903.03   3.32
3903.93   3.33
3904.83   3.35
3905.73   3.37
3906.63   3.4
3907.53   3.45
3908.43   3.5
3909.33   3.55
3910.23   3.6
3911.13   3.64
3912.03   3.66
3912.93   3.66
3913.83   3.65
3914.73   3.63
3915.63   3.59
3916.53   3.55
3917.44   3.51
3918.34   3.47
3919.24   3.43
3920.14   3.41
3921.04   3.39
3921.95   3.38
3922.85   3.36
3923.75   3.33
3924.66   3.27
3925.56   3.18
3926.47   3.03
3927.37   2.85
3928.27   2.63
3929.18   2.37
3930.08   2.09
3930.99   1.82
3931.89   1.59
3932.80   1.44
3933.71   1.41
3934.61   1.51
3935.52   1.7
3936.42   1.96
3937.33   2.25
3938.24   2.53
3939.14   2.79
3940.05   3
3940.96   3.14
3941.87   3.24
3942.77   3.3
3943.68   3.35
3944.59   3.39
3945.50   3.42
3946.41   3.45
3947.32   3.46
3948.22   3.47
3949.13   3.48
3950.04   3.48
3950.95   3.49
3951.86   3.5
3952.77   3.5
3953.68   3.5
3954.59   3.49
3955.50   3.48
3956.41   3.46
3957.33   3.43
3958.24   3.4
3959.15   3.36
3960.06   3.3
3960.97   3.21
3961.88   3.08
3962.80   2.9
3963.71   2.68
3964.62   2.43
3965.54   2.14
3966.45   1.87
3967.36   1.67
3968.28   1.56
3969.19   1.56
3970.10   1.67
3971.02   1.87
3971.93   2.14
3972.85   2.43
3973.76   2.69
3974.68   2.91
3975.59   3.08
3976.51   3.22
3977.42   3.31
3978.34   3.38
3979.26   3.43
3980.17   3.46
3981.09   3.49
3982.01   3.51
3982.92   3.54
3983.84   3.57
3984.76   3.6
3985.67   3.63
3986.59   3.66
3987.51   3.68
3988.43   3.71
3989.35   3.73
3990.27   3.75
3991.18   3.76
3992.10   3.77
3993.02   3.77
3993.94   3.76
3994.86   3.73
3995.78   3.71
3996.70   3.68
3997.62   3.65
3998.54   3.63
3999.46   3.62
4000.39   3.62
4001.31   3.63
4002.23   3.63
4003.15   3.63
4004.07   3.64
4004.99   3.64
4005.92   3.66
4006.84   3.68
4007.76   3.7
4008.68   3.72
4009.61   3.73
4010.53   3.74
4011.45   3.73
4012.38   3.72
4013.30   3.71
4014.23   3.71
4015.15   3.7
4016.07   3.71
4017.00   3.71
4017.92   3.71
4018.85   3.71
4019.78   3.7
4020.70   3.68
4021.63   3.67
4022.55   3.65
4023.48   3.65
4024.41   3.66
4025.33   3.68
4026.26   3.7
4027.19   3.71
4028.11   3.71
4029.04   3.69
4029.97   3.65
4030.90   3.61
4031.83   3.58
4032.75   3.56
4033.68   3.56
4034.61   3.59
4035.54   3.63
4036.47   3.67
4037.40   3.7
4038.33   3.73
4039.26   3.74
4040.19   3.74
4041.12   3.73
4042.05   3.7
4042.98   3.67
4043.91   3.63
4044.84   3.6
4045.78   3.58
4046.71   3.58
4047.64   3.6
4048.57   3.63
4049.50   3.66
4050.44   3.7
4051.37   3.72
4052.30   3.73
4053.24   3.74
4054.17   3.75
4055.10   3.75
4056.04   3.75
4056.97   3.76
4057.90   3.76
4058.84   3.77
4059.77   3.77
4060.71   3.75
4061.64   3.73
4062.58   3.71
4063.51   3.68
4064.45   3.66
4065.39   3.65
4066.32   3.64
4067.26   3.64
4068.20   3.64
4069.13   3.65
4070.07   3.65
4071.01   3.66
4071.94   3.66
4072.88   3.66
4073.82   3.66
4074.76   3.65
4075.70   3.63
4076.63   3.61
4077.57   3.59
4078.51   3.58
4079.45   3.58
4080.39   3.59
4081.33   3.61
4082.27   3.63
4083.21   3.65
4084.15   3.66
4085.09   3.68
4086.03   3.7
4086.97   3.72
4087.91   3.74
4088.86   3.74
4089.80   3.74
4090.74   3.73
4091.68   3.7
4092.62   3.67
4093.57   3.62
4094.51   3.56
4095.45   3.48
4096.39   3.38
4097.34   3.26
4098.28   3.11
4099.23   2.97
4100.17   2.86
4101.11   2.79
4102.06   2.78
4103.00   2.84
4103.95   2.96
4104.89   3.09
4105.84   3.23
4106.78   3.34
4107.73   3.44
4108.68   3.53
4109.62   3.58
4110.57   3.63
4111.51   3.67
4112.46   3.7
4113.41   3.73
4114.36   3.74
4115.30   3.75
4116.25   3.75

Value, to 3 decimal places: 0.011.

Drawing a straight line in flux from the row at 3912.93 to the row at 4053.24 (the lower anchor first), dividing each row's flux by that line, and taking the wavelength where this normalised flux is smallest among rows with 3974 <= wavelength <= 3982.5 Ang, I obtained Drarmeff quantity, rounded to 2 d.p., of 3974.68 Ang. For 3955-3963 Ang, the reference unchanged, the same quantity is 3962.80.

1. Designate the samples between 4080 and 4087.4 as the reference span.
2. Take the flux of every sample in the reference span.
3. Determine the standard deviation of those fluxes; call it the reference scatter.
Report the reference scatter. 0.04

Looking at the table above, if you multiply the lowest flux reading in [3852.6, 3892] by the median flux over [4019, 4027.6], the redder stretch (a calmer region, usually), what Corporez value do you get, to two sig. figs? 9.5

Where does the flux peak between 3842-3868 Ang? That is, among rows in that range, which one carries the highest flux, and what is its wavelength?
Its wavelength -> 3853.02 Ang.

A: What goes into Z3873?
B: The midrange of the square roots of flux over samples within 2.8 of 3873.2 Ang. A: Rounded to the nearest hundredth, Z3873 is 1.86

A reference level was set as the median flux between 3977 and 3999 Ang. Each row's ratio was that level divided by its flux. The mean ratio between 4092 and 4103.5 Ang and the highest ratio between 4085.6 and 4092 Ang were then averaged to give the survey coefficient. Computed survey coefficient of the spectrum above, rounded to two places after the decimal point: 1.07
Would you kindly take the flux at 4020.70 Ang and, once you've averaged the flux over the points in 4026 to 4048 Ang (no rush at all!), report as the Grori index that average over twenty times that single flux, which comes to 0.050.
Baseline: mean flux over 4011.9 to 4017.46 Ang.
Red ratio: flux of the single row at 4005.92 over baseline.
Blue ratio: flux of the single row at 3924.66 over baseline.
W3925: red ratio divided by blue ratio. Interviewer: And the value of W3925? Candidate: 1.1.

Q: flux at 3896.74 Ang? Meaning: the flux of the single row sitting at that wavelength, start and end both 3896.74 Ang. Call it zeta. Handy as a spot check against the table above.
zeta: 3.23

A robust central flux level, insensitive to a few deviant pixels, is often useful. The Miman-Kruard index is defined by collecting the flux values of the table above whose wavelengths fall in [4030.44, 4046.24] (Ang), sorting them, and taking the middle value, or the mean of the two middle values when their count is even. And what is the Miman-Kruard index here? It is 3.63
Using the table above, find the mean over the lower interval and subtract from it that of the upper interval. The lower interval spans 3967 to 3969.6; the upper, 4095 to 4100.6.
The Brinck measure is -1.6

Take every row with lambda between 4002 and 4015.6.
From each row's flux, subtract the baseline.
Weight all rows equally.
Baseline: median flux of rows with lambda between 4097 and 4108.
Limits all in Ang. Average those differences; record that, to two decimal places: 0.66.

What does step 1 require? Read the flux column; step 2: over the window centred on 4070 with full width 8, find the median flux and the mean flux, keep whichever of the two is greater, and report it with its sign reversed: -3.65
